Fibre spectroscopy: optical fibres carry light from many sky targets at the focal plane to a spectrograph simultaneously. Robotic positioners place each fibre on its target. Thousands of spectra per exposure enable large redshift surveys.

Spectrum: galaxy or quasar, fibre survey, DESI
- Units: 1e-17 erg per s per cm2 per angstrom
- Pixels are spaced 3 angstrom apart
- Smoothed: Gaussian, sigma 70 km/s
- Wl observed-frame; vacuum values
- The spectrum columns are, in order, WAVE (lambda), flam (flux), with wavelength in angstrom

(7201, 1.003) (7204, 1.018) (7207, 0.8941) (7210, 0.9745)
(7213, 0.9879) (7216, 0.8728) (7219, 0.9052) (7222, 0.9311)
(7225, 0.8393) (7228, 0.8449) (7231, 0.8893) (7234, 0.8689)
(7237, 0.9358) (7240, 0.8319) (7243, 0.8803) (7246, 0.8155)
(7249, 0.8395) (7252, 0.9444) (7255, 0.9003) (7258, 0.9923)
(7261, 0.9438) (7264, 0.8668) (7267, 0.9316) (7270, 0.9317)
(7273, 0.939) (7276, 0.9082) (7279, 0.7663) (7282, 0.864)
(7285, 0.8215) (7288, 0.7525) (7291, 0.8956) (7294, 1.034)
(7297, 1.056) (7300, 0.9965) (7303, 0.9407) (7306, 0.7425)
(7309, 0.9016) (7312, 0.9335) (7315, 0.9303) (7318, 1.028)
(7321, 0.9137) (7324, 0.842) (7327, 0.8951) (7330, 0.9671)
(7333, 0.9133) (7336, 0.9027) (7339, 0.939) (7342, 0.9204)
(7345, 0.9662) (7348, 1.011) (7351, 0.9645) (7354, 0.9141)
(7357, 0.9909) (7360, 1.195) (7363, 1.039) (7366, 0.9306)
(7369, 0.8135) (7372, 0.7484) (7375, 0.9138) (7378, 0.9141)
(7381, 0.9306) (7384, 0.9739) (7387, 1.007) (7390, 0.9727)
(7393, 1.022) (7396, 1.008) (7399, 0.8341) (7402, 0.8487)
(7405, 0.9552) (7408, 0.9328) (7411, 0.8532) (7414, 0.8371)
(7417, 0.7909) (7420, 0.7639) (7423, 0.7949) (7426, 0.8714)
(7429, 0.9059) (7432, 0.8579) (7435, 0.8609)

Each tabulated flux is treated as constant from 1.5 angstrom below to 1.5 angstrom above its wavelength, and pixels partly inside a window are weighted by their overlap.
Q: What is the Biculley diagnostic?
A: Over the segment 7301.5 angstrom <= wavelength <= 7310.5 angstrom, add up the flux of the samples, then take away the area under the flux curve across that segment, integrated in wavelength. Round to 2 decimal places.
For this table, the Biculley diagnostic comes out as -5.17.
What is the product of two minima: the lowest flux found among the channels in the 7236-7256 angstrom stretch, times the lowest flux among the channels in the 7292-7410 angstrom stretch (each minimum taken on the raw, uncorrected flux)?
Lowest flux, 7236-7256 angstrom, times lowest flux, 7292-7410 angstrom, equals 0.606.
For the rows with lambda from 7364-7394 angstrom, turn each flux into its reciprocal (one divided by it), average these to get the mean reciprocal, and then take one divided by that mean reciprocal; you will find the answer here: 0.915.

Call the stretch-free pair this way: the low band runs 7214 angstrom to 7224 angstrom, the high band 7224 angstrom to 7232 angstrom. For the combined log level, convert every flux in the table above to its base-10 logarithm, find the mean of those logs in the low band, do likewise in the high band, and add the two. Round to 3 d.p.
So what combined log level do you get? -0.111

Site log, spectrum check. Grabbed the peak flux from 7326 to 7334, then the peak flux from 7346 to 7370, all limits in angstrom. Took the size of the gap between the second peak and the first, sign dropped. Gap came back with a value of 0.23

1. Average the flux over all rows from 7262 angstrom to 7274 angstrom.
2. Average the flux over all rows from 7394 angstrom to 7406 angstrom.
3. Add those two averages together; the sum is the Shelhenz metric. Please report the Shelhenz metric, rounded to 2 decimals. 1.83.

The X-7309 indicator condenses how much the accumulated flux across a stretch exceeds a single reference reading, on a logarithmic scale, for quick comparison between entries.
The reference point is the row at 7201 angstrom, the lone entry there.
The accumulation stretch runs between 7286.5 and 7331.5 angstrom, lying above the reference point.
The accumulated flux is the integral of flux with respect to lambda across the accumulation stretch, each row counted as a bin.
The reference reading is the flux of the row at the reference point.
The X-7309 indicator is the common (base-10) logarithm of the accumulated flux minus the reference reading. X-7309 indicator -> 1.607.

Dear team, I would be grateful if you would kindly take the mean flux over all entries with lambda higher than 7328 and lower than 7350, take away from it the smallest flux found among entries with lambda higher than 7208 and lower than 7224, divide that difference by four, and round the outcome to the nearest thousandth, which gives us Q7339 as 0.018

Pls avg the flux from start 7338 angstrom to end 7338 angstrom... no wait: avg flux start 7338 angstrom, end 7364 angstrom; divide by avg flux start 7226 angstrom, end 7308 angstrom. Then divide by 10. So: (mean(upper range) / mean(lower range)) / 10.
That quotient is 0.111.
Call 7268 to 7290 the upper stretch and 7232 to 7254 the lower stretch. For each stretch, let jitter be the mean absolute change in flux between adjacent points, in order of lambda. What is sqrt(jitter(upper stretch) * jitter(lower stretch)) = 0.067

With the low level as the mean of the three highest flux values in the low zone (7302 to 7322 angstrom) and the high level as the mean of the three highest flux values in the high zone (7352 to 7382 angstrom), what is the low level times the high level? 1.04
